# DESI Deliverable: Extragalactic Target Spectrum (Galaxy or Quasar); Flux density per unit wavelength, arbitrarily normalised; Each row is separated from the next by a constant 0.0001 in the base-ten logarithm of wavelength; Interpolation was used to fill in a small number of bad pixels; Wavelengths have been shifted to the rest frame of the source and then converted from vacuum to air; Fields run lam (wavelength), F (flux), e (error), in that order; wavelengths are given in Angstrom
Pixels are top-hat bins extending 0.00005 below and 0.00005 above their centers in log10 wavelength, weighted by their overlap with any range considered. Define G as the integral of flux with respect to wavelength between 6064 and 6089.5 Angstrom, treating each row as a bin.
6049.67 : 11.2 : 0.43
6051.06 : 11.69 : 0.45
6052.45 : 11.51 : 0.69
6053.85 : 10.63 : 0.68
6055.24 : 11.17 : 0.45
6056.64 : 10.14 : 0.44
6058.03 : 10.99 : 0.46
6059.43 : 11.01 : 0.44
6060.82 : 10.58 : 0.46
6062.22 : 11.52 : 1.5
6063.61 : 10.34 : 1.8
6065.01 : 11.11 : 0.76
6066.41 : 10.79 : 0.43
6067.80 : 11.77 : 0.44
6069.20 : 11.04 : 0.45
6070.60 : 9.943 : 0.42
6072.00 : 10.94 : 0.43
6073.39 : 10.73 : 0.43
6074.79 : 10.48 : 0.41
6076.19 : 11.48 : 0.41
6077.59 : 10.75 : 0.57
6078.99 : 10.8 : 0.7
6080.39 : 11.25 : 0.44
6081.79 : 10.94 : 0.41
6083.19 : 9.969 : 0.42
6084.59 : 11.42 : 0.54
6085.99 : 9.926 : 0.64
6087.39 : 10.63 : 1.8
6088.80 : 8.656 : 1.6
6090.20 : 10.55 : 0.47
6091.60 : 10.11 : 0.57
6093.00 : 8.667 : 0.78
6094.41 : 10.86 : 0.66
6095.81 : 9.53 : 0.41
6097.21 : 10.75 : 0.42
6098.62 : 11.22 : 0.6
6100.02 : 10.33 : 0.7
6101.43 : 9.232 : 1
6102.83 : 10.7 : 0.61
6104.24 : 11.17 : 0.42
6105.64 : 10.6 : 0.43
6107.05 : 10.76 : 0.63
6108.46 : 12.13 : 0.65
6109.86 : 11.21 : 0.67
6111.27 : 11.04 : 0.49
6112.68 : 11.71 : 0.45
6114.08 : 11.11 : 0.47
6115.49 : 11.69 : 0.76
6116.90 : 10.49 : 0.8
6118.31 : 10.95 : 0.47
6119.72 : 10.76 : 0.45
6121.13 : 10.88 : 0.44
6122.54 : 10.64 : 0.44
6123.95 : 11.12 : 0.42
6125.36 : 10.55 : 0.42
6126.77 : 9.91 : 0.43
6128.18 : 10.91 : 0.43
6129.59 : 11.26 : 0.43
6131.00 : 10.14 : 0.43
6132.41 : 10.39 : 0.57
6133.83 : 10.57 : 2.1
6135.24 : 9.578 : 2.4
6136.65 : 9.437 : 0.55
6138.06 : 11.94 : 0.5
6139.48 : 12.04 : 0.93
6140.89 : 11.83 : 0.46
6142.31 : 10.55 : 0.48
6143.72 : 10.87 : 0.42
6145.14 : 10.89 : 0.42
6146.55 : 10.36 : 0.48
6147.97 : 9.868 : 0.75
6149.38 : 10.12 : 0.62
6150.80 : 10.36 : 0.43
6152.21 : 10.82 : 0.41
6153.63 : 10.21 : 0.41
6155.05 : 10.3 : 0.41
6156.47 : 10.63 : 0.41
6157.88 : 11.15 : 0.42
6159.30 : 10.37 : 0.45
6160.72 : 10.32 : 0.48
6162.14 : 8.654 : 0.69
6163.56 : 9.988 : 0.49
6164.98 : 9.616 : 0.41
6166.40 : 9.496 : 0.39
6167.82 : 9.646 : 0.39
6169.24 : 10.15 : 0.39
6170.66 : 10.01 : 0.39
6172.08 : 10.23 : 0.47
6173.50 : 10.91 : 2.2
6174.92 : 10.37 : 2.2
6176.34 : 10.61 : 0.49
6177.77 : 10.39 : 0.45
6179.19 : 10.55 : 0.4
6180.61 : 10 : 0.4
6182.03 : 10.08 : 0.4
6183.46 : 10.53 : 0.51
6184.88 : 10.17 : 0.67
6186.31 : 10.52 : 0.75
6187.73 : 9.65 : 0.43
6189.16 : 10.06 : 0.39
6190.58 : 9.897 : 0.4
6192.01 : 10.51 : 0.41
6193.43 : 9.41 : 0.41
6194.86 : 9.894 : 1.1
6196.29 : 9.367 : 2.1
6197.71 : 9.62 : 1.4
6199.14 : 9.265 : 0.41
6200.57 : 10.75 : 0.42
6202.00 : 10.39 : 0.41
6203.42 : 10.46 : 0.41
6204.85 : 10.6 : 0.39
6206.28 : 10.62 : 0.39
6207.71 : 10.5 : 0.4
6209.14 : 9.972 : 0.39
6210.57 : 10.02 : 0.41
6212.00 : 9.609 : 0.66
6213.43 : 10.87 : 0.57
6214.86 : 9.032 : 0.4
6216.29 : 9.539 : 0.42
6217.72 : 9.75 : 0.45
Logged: 273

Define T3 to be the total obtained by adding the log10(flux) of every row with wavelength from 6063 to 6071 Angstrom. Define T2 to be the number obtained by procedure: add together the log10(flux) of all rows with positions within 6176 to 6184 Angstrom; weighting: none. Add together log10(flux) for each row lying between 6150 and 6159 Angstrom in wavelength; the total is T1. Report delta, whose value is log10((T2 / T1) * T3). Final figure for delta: 0.789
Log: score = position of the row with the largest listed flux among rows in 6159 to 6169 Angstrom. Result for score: 6159.30 Angstrom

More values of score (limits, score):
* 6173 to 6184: 6173.50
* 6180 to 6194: 6183.46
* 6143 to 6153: 6145.14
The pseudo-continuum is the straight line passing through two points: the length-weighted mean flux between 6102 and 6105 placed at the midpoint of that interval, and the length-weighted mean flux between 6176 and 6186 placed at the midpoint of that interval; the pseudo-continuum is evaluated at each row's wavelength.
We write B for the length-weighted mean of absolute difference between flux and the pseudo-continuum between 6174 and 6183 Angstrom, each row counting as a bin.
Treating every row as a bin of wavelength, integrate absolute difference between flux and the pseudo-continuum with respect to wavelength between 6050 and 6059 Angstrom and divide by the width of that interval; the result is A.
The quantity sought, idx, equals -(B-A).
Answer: 0.23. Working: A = 0.42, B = 0.19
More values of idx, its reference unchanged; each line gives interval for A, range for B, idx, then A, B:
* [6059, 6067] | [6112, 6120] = -0.05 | 0.40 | 0.45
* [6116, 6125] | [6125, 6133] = -0.25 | 0.20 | 0.44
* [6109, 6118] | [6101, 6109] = -0.08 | 0.50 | 0.58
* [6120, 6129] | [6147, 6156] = -0.05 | 0.29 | 0.34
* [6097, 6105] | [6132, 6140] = -0.35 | 0.55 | 0.91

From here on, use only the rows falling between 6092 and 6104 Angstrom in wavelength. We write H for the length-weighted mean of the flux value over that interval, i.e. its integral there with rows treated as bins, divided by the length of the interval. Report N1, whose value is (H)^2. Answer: 104.0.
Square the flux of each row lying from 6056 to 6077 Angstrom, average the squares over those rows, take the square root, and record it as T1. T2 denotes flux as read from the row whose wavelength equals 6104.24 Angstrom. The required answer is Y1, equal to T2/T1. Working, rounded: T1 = 10.9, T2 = 11.17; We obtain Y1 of 1.03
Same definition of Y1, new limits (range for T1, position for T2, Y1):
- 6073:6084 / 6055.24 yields 1.03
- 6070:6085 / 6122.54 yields 0.98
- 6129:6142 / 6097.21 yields 0.99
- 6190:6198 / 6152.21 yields 1.11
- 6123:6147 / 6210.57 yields 0.93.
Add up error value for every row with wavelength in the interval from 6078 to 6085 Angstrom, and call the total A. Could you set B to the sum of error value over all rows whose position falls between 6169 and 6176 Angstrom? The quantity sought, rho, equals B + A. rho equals 8.2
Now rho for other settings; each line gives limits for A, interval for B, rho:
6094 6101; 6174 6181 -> 6.7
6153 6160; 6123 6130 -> 4.2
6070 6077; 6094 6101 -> 4.9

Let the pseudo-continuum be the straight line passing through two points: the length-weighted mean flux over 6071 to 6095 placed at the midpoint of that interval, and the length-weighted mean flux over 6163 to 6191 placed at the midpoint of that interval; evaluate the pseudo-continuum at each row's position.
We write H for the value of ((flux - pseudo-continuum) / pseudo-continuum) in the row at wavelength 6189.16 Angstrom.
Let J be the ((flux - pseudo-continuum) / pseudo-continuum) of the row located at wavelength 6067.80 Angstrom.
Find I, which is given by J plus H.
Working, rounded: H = 0.00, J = 0.119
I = 0.11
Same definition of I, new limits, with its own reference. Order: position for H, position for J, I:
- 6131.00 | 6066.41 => 0.01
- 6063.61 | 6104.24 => 0.06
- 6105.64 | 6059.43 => 0.06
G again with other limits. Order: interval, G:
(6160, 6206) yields 463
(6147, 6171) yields 242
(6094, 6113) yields 205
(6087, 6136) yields 519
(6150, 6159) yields 95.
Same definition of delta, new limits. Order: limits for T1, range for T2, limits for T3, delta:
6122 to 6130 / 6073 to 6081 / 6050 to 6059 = 0.799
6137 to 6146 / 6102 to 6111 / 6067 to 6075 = 0.788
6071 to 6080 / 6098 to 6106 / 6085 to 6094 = 0.767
